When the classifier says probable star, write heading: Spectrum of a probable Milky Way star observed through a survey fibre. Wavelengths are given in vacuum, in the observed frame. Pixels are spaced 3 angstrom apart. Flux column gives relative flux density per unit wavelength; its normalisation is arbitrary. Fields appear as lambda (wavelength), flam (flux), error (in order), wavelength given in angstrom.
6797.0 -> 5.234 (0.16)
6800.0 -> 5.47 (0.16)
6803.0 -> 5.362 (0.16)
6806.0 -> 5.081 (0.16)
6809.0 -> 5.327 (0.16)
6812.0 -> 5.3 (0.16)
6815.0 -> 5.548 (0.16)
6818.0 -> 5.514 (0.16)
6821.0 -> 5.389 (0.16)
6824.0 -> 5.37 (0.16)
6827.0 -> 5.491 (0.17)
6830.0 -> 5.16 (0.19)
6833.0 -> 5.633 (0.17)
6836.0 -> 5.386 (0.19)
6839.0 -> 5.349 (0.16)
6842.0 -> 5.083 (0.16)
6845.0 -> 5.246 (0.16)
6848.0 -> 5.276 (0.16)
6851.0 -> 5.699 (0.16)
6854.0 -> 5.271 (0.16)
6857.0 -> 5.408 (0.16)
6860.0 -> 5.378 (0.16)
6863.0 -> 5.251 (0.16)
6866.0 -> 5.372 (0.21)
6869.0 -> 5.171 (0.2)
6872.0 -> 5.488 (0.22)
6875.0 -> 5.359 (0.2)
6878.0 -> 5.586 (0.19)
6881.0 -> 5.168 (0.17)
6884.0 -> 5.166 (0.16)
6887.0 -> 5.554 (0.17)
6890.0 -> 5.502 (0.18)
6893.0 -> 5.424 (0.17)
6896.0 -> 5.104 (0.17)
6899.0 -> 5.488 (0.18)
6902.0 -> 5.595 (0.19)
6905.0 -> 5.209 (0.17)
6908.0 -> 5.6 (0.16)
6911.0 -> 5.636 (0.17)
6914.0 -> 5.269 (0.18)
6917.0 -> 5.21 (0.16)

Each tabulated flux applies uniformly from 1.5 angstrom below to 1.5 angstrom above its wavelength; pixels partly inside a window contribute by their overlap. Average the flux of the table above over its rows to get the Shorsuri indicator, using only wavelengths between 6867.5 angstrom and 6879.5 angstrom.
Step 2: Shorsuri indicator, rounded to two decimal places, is 5.40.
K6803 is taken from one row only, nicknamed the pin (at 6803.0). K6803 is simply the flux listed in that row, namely 5.362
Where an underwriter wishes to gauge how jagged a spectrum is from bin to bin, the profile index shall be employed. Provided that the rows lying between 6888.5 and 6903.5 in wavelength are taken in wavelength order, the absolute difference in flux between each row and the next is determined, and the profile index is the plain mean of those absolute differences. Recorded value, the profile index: 0.222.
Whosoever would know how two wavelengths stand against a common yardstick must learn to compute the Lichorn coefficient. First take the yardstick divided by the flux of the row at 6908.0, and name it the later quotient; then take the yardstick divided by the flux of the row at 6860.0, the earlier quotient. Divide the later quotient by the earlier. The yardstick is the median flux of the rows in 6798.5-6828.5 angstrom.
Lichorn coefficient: 0.96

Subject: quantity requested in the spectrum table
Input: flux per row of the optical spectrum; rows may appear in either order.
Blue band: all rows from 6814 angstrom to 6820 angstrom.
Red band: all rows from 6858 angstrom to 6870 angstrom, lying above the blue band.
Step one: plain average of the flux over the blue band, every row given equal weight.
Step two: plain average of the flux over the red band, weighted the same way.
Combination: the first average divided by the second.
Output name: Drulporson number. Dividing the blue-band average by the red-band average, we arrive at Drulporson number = 1.04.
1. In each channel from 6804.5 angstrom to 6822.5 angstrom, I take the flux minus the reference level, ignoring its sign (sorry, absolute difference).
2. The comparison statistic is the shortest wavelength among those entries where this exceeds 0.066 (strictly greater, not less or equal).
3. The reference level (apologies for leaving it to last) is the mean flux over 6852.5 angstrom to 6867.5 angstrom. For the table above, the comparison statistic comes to 6806.0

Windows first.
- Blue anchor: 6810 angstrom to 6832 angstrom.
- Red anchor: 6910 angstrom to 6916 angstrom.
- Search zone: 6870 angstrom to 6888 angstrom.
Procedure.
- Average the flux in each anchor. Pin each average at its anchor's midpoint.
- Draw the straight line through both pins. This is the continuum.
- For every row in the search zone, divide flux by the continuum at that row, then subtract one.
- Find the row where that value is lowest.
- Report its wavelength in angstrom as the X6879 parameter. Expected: 6884.0 angstrom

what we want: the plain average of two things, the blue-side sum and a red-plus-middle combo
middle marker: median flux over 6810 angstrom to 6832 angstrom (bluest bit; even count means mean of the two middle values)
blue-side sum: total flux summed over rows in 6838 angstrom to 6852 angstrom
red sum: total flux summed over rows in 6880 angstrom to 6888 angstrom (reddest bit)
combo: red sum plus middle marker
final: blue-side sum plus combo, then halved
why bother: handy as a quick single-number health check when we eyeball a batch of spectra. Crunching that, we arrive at 24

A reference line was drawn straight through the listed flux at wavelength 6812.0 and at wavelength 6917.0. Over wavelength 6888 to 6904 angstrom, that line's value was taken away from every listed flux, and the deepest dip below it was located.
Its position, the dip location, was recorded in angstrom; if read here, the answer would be 6896.0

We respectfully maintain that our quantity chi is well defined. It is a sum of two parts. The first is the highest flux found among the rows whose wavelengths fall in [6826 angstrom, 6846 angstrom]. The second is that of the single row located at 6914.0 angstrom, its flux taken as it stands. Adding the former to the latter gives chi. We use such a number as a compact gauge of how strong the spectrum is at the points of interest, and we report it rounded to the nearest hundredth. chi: 10.90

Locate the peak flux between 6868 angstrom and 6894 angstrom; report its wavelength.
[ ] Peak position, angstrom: 6878.0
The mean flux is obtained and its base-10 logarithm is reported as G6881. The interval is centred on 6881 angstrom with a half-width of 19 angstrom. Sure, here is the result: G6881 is 0.729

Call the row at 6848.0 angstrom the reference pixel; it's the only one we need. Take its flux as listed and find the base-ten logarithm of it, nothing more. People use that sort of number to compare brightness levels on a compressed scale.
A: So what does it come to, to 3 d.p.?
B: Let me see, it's 0.722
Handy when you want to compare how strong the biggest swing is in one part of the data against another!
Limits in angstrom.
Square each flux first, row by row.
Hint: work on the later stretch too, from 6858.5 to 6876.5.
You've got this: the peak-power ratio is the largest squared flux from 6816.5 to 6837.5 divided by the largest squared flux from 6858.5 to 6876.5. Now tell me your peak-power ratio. 1.054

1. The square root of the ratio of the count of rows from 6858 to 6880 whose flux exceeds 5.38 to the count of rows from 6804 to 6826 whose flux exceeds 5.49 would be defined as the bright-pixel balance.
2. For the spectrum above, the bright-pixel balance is 1.0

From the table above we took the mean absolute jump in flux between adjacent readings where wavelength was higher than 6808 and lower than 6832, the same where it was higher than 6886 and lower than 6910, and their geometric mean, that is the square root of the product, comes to 0.18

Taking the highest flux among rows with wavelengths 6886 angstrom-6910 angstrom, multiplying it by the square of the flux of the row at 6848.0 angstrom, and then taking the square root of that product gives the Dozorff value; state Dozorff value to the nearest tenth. 12.5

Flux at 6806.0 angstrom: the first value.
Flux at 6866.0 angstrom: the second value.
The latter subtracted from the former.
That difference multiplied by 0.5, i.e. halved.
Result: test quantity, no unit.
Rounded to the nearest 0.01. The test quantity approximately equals -0.15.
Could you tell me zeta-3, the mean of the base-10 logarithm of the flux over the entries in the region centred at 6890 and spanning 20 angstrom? 0.728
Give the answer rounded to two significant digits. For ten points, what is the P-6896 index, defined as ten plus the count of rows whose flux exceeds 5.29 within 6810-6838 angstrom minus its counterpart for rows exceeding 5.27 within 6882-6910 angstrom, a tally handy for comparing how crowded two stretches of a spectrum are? 12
